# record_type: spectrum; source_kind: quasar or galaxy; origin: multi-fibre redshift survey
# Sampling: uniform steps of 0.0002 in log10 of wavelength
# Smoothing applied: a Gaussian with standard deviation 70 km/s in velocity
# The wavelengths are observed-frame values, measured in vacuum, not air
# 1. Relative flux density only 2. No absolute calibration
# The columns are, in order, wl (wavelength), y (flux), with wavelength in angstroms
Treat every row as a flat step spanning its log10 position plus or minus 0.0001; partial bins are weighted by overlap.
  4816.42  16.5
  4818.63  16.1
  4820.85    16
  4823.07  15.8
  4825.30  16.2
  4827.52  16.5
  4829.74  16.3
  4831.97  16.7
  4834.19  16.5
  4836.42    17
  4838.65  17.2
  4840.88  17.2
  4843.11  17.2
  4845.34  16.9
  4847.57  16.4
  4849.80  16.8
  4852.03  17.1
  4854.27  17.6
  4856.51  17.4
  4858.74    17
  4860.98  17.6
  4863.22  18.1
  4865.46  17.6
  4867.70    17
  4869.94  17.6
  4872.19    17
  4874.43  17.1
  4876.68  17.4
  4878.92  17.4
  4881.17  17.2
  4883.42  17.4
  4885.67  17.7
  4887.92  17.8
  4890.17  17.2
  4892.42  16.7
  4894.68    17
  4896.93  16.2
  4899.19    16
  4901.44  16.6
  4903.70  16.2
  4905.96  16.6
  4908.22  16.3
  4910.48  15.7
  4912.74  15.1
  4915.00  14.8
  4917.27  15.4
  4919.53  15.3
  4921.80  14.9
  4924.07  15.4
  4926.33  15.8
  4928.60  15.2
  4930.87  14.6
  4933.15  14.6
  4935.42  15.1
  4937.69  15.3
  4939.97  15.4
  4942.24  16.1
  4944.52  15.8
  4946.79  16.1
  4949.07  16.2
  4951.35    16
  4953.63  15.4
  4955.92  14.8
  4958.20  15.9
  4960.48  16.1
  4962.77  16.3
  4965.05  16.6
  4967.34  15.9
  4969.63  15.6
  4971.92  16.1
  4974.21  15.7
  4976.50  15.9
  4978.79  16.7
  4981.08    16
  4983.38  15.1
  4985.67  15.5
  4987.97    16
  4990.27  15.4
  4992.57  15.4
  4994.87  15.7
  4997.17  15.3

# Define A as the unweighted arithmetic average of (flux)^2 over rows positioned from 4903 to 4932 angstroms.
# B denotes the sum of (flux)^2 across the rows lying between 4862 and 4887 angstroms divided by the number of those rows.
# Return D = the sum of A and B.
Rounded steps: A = 240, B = 303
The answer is 543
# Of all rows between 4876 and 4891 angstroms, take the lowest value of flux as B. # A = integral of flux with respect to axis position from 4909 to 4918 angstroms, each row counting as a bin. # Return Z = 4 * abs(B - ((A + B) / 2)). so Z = 241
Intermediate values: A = 138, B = 17.2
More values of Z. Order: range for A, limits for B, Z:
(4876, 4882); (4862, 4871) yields 174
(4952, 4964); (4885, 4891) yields 343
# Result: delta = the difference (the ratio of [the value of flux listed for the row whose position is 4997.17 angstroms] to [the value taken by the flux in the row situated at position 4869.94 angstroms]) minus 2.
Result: -1.13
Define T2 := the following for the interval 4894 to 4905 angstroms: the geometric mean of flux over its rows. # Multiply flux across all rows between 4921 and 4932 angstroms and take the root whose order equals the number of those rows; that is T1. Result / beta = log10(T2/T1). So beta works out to 0.034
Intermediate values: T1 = 15.2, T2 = 16.4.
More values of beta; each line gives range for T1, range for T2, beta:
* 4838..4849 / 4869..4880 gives 0.008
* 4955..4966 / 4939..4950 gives 0.000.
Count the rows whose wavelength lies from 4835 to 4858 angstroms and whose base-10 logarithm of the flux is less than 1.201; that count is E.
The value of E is 0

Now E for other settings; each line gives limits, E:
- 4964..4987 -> 4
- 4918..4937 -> 8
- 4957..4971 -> 1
